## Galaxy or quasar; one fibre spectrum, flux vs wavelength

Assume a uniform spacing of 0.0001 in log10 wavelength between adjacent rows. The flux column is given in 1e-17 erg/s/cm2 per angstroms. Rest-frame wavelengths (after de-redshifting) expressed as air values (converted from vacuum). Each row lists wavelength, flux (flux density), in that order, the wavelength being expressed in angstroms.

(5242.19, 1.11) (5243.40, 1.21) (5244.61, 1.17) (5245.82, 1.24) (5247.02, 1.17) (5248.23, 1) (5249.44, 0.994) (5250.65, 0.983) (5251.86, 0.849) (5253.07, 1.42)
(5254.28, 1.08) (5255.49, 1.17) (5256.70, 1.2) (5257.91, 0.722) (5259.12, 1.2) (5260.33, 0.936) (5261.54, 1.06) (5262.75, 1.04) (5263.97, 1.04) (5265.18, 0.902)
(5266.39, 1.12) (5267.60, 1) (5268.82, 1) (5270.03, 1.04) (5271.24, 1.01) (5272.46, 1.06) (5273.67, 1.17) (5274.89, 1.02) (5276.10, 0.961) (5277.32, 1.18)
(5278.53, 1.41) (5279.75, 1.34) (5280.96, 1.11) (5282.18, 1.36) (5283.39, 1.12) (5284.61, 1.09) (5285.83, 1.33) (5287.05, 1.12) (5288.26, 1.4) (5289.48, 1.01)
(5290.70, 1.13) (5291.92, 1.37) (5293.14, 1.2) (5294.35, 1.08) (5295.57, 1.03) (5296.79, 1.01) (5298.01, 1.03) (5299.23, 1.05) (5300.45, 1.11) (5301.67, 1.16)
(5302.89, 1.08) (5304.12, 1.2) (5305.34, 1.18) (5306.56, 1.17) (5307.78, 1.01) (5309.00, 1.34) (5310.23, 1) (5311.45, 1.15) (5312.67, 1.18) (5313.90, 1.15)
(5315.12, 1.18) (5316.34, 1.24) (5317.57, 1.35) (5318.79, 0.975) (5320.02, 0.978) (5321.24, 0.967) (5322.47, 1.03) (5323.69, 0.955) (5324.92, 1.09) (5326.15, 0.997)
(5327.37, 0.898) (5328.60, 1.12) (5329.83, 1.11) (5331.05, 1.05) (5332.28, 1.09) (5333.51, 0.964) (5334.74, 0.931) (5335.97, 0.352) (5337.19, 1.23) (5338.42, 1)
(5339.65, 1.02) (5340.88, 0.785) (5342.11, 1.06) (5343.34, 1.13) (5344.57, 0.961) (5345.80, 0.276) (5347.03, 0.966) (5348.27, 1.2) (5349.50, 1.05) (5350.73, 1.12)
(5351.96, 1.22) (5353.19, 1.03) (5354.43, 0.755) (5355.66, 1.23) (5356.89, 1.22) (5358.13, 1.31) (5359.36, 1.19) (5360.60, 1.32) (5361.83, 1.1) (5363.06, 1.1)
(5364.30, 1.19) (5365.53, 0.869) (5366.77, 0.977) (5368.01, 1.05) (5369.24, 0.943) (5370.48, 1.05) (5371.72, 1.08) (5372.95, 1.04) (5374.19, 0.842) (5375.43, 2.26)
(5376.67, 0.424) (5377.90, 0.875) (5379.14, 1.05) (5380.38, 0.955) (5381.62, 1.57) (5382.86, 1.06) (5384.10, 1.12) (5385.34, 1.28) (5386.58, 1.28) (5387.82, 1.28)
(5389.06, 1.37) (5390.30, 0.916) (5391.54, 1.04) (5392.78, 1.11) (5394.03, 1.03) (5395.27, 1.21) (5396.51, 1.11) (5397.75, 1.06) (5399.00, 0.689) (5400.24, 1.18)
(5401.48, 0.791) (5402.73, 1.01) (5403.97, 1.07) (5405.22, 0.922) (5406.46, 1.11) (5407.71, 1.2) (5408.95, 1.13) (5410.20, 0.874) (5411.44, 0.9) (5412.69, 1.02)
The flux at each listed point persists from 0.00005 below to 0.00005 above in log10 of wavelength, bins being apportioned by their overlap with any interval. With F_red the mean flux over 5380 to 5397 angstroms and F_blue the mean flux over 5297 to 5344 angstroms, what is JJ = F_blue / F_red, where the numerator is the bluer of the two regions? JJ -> 0.91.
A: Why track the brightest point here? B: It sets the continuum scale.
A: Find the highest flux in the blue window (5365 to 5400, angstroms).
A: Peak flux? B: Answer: 2.26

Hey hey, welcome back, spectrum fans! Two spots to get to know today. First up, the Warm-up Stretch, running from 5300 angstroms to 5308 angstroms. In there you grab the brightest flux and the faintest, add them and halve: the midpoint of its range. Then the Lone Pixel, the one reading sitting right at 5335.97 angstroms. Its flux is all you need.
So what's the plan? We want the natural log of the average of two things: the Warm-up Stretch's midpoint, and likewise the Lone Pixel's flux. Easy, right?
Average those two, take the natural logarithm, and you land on -0.32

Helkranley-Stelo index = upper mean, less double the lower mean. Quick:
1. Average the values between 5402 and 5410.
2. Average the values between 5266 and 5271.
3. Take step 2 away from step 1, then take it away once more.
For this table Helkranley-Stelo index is -1.01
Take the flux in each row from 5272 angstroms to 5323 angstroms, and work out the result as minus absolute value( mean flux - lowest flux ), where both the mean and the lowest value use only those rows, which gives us -0.18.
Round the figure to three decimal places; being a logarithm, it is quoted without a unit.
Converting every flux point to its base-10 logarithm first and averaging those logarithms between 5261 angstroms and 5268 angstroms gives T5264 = 0.011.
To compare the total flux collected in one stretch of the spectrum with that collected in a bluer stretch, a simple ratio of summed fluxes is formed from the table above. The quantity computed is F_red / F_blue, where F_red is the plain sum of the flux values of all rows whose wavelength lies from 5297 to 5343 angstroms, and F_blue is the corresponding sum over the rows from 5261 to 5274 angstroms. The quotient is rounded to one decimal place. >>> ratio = 3.4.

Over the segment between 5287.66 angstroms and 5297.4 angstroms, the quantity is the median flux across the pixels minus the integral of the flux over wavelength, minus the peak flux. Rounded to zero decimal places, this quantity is -12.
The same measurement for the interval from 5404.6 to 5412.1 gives -8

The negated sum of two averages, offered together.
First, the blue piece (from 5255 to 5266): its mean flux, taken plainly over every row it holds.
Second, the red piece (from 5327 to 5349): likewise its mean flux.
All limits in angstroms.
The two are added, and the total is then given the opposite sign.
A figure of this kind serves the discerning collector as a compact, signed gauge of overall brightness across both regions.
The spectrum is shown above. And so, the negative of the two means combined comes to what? -1.98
